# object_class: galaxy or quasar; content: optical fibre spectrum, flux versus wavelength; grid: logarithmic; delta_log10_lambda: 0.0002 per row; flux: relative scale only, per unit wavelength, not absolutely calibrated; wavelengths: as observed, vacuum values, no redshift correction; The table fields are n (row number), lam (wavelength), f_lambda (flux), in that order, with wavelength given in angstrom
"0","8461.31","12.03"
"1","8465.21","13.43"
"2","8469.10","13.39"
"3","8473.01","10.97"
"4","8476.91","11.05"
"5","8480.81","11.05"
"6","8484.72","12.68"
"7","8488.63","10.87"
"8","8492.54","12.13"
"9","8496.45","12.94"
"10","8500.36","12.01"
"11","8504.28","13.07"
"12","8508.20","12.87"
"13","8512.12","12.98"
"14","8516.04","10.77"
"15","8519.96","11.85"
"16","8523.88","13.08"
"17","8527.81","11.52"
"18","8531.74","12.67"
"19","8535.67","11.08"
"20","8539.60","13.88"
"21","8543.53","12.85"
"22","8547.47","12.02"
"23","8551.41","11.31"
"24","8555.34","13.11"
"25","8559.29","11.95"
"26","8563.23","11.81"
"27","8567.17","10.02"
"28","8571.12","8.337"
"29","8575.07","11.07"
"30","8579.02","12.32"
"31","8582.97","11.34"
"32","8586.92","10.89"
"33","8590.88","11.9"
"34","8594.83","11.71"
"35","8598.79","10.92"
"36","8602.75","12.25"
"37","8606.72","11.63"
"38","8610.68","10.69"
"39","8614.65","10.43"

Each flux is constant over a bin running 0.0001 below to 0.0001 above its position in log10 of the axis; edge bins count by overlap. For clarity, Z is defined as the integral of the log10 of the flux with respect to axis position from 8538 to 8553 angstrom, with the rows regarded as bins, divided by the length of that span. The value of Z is 1.10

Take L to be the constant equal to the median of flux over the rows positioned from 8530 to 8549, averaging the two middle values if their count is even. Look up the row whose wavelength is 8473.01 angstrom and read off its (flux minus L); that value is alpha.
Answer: -1.7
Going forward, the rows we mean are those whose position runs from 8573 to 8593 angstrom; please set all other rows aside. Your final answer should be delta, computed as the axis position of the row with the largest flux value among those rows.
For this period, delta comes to 8579.02 angstrom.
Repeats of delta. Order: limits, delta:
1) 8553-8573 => 8555.34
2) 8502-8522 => 8504.28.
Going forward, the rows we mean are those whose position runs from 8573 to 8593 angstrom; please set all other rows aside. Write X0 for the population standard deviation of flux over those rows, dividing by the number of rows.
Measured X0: 0.53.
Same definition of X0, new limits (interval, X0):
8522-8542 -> 1.02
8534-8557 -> 1.00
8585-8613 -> 0.55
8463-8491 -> 1.10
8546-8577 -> 1.36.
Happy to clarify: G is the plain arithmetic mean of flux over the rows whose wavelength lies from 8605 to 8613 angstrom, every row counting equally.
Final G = 11.2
